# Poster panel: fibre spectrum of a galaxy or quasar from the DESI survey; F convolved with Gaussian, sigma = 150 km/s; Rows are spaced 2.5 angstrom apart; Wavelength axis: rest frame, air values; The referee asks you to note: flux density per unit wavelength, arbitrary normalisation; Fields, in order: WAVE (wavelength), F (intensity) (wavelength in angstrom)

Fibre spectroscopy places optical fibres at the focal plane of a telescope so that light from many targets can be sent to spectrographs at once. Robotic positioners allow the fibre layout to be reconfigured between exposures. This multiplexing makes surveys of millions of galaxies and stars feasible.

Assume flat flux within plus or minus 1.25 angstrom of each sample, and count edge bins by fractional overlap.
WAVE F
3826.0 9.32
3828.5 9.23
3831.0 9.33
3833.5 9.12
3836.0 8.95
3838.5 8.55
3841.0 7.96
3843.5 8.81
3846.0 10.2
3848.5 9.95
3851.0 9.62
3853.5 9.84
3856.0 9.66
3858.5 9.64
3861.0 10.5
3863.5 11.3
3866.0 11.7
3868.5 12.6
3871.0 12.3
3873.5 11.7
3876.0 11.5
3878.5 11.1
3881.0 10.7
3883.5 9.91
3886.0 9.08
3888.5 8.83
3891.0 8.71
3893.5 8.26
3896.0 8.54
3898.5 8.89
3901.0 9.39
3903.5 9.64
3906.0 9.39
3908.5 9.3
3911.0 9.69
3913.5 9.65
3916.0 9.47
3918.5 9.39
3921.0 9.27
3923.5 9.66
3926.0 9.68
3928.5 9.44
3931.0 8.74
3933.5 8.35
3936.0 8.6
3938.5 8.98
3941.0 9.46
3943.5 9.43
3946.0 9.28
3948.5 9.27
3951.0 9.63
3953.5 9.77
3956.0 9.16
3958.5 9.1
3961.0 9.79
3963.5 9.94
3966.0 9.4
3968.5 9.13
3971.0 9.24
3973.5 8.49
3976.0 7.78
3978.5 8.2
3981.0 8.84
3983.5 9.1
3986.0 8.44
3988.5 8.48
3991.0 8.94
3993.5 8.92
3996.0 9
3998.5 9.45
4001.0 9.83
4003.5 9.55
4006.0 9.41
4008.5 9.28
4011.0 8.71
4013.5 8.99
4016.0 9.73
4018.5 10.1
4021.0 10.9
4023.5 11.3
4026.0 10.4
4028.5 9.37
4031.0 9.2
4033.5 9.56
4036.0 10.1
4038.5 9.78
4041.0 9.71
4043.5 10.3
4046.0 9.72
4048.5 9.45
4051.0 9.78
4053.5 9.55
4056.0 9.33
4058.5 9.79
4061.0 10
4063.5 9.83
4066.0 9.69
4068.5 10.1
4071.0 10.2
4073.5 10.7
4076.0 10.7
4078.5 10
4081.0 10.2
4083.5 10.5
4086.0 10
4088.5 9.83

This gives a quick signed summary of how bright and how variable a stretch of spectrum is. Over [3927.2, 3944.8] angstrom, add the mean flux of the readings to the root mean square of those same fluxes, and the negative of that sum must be -18.0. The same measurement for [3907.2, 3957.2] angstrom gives -18.6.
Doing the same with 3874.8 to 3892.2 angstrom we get -20.0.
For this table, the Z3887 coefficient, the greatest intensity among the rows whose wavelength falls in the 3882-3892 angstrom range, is 9.91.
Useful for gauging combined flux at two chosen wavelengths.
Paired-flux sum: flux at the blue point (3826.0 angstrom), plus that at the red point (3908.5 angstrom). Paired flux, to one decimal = 18.6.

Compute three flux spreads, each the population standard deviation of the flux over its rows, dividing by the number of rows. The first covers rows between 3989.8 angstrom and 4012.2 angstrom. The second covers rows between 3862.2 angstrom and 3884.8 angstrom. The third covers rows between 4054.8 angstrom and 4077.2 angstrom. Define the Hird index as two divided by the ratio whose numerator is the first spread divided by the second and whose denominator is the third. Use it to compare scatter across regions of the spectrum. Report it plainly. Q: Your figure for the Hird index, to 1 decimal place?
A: 1.9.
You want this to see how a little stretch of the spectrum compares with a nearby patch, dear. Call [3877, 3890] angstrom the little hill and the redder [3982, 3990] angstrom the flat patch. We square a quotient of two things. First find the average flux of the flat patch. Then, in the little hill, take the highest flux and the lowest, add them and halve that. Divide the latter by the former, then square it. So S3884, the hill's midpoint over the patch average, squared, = 1.32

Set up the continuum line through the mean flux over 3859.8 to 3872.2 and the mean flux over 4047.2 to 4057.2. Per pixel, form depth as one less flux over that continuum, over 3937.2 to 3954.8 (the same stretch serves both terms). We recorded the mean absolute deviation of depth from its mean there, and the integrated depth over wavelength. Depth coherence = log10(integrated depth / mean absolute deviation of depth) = 2.06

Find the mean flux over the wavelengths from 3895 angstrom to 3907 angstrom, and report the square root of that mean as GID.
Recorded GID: 3.03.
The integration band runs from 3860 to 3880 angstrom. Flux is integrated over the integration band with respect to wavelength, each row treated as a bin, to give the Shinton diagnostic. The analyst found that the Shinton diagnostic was 232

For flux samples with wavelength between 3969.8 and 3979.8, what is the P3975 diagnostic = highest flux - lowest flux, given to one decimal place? 1.5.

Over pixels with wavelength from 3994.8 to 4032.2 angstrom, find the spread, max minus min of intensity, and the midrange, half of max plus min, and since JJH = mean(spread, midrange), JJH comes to 6.3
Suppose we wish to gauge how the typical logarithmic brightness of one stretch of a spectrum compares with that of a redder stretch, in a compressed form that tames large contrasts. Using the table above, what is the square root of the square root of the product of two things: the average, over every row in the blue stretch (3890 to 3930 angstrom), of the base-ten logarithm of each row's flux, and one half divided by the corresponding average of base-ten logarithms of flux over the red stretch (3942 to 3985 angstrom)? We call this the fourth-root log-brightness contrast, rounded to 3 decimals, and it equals 0.842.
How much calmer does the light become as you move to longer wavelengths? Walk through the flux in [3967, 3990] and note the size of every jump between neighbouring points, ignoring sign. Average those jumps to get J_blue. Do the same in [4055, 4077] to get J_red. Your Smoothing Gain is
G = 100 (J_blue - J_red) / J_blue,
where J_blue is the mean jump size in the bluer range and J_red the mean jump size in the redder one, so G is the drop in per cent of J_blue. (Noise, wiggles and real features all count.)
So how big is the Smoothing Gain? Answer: 45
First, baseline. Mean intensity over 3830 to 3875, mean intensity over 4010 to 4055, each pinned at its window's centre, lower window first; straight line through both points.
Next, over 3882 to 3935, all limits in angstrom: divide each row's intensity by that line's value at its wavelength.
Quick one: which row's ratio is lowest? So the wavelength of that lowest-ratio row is 3893.5 angstrom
